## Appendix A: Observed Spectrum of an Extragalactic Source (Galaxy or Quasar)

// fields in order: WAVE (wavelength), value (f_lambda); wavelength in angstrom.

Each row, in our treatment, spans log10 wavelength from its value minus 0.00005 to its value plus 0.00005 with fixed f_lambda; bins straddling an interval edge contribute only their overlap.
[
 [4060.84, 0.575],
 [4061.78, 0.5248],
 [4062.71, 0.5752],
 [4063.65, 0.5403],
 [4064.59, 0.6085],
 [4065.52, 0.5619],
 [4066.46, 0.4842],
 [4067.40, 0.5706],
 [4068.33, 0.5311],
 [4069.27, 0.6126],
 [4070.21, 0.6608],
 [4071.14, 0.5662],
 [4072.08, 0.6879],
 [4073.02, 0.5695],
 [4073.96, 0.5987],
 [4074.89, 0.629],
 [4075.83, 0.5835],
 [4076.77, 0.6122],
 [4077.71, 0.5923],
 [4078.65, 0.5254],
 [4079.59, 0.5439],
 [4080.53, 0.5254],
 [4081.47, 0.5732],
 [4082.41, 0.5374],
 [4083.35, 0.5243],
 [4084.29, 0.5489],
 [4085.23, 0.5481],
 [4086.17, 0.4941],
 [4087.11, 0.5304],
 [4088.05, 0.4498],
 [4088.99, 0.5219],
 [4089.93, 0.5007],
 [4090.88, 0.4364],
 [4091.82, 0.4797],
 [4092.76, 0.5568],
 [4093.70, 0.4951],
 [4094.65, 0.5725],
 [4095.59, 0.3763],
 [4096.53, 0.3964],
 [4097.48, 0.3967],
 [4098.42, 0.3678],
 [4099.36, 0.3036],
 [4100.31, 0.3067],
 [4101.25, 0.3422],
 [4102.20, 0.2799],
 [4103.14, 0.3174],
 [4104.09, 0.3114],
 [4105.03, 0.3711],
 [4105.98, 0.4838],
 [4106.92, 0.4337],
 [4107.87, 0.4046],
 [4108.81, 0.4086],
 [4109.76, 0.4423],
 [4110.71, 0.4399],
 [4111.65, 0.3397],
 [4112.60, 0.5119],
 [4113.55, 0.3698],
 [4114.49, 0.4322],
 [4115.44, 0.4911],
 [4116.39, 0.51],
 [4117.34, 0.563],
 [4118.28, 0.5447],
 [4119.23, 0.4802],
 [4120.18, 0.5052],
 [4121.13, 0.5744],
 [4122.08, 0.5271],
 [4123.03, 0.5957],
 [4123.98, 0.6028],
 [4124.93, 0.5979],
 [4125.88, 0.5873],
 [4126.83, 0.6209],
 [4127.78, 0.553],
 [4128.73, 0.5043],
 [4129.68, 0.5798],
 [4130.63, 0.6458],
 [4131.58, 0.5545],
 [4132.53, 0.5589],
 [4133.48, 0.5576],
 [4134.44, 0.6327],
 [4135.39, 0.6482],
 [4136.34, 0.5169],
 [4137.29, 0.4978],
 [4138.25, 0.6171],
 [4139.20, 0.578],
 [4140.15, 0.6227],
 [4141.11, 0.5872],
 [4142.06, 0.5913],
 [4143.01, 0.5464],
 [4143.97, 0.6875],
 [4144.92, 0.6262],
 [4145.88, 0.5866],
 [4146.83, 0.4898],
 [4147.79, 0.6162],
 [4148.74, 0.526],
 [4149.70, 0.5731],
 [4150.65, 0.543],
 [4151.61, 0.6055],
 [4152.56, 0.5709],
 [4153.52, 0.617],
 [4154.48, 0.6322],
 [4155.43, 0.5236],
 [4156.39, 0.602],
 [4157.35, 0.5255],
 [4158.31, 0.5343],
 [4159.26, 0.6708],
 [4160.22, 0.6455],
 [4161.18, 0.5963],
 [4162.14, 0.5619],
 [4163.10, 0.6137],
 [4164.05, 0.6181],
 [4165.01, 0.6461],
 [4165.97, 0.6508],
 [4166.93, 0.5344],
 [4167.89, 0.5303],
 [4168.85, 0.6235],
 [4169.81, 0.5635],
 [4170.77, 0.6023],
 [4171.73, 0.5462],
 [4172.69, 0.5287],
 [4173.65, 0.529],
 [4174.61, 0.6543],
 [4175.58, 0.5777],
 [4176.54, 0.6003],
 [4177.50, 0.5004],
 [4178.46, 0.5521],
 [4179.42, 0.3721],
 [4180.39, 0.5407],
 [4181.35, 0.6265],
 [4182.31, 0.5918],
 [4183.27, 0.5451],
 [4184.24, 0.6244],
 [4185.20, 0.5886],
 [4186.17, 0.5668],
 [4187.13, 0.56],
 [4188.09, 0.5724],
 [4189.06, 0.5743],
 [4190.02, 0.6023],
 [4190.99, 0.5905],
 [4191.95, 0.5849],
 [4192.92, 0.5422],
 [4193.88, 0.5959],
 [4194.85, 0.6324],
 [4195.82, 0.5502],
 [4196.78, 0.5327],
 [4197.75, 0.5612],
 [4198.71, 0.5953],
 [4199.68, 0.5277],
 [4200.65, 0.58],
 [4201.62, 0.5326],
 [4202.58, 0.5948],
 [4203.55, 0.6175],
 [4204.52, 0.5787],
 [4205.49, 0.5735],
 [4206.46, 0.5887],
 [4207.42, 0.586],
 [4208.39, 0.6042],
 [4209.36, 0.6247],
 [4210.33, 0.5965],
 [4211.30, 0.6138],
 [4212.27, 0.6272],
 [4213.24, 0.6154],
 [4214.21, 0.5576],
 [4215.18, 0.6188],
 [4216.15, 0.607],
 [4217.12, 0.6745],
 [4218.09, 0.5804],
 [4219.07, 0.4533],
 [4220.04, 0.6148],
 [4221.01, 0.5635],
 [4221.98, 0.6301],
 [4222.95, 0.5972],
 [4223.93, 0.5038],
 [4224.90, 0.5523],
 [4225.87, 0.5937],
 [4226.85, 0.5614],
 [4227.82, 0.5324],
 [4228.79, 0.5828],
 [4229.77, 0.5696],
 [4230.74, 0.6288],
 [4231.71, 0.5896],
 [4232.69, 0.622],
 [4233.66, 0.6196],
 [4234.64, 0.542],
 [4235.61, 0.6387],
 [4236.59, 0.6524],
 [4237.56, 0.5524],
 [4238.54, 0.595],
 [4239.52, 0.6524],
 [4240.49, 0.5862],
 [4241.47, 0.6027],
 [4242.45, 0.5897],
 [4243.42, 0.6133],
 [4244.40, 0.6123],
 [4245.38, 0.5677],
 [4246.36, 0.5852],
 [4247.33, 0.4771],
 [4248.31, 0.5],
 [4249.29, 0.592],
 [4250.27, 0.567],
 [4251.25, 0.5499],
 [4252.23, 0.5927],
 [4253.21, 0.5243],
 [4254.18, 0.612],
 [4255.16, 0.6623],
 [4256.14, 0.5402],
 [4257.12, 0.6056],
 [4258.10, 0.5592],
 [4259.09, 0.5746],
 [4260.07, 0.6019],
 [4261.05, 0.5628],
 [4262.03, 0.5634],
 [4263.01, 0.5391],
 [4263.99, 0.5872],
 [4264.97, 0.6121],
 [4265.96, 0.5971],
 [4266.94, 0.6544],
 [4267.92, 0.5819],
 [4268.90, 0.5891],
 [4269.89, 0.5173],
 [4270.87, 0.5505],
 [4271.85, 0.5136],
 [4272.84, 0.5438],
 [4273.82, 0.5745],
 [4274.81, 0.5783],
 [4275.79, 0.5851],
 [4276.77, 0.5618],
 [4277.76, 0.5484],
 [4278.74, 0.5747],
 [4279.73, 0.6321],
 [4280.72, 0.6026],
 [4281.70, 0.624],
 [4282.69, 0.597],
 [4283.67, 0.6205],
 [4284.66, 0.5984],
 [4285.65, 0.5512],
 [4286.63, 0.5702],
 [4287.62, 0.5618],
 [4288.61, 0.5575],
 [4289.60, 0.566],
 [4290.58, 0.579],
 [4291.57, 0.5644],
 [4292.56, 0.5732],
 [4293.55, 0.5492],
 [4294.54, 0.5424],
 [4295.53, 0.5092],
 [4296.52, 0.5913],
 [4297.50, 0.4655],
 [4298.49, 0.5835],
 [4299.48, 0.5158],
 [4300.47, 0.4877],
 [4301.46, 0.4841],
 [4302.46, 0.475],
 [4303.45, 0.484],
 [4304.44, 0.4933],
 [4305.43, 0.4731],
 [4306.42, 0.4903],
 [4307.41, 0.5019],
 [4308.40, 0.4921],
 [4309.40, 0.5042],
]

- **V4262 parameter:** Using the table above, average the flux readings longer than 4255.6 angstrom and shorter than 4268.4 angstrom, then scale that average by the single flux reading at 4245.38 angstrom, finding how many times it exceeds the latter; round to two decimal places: 1.03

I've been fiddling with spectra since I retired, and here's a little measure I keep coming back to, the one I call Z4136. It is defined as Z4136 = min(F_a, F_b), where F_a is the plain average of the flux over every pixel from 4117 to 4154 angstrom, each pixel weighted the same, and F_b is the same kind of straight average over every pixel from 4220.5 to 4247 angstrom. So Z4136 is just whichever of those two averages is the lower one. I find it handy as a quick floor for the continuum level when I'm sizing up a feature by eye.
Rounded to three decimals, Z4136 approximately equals 0.575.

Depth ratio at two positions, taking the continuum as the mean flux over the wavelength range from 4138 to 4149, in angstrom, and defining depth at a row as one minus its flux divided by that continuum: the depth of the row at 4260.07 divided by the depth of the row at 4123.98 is 1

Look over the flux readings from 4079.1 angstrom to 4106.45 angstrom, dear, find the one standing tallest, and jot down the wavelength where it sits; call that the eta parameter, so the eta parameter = 4081.47 angstrom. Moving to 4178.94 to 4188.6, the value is 4181.35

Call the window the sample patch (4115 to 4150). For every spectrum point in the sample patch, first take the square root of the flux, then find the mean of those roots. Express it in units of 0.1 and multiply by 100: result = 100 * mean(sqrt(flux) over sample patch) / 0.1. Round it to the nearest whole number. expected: 754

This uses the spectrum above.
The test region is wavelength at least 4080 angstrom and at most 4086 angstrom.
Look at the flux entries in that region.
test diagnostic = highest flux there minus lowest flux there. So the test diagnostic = 0.049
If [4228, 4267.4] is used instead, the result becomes 0.185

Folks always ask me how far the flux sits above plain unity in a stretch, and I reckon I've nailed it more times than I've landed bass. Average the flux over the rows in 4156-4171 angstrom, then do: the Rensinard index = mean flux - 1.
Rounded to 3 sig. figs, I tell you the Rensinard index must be -0.405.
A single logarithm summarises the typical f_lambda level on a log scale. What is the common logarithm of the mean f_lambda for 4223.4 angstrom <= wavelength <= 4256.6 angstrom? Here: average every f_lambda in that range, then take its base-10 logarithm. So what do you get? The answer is -0.236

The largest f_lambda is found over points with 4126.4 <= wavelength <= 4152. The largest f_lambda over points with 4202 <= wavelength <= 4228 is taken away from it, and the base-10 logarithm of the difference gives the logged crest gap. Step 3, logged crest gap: -1.89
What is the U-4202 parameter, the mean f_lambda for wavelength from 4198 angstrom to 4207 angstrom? 0.577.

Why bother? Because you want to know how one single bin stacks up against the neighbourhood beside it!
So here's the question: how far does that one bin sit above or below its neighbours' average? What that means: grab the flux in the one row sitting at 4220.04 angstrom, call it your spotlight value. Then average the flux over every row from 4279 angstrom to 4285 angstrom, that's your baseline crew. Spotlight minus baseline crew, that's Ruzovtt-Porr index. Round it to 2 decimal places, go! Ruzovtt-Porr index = 0.00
